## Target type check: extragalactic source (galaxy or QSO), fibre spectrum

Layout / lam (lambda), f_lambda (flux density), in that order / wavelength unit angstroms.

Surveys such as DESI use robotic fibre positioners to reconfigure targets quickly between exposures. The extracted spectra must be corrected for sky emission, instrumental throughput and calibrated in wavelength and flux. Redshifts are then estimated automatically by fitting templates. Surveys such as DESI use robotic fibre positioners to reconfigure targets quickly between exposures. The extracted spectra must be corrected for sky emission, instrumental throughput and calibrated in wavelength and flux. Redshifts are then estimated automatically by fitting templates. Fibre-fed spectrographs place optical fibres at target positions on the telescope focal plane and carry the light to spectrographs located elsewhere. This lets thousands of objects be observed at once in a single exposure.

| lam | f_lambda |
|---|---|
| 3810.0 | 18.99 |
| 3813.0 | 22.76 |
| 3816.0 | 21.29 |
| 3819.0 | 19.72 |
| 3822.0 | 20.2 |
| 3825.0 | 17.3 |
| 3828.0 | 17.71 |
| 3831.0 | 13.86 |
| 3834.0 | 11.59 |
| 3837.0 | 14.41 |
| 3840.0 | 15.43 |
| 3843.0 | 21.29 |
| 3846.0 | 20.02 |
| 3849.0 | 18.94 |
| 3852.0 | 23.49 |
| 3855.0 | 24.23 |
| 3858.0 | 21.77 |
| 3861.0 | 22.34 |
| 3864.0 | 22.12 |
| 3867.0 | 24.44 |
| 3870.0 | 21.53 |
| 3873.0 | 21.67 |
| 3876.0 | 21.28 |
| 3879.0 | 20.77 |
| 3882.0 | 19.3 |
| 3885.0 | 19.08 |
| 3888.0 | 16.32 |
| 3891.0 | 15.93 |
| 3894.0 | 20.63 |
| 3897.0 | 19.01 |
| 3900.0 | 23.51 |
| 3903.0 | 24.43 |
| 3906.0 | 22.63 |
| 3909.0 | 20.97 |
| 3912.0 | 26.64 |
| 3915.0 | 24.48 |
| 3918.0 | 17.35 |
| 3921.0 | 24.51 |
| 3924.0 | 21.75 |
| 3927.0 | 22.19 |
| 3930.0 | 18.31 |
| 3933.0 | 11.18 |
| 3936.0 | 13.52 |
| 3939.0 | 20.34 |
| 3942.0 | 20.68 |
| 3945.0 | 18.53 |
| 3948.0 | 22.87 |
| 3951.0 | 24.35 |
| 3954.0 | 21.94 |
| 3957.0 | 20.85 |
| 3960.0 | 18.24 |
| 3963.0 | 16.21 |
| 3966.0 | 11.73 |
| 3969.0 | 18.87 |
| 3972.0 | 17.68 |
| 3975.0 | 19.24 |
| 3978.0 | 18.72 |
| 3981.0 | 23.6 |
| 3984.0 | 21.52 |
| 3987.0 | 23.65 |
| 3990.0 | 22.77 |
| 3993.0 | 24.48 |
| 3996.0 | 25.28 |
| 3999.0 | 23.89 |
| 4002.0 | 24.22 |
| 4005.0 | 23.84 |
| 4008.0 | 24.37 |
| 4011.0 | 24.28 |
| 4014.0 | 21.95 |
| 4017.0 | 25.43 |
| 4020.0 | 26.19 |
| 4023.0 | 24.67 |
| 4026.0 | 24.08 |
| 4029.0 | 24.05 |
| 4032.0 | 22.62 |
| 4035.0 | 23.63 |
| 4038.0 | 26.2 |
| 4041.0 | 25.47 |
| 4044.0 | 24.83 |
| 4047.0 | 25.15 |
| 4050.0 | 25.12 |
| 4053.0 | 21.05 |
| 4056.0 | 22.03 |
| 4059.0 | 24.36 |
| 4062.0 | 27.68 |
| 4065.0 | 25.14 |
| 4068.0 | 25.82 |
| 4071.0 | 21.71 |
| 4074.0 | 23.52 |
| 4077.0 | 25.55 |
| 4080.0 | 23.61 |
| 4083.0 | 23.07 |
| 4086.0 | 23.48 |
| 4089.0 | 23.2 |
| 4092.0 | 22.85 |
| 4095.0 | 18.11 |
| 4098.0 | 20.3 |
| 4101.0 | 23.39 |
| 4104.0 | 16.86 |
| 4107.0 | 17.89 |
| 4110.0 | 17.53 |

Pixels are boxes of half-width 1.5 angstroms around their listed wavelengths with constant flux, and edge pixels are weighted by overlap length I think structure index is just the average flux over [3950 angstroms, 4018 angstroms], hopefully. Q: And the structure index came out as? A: 21.6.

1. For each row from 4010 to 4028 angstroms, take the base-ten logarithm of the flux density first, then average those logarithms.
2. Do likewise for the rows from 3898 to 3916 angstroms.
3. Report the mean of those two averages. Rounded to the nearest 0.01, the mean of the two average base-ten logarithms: 1.38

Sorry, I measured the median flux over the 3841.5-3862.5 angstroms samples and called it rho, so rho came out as 22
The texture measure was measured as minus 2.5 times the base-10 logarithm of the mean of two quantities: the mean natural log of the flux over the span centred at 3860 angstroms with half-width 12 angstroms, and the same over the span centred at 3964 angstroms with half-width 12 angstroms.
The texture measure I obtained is -1.19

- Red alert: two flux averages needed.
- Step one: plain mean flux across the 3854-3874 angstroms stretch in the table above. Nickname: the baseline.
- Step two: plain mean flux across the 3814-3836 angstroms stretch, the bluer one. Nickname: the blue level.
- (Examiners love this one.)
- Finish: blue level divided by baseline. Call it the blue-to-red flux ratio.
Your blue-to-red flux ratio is 0.77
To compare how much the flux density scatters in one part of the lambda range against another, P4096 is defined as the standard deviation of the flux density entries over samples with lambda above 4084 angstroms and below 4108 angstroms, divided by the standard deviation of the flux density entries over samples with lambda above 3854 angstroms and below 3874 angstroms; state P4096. 2.3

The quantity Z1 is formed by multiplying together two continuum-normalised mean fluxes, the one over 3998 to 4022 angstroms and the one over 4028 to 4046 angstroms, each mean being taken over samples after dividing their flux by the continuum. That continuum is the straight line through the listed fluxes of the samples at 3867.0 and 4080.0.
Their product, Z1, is 1.05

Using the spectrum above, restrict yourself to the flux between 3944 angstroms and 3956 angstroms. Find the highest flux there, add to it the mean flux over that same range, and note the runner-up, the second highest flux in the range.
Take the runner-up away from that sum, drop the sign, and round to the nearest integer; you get 23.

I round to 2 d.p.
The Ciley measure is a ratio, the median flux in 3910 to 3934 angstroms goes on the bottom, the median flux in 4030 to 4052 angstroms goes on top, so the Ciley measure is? 1.14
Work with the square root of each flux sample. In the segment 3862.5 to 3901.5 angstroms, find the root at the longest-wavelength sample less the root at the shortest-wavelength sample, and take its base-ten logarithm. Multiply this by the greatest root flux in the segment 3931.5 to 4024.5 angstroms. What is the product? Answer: -4.3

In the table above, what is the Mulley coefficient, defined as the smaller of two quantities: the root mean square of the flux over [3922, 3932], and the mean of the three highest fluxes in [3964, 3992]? 20.8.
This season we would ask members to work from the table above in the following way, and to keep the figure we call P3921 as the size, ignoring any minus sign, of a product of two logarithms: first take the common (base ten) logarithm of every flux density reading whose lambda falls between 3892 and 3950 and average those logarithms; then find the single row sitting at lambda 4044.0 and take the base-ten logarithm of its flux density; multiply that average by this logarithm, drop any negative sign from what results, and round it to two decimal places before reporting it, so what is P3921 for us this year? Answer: 1.82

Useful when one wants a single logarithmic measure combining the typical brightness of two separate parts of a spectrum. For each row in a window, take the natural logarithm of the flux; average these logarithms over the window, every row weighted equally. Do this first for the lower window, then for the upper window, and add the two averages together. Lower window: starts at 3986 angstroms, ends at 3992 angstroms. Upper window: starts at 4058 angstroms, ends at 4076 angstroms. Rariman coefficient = 6.35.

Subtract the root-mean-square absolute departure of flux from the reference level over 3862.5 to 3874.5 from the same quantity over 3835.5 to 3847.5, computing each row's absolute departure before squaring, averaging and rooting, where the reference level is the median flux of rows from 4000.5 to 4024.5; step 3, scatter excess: 4.9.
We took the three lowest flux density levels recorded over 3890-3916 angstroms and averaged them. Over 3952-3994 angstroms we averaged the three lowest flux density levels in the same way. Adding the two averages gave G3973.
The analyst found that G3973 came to 33.7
